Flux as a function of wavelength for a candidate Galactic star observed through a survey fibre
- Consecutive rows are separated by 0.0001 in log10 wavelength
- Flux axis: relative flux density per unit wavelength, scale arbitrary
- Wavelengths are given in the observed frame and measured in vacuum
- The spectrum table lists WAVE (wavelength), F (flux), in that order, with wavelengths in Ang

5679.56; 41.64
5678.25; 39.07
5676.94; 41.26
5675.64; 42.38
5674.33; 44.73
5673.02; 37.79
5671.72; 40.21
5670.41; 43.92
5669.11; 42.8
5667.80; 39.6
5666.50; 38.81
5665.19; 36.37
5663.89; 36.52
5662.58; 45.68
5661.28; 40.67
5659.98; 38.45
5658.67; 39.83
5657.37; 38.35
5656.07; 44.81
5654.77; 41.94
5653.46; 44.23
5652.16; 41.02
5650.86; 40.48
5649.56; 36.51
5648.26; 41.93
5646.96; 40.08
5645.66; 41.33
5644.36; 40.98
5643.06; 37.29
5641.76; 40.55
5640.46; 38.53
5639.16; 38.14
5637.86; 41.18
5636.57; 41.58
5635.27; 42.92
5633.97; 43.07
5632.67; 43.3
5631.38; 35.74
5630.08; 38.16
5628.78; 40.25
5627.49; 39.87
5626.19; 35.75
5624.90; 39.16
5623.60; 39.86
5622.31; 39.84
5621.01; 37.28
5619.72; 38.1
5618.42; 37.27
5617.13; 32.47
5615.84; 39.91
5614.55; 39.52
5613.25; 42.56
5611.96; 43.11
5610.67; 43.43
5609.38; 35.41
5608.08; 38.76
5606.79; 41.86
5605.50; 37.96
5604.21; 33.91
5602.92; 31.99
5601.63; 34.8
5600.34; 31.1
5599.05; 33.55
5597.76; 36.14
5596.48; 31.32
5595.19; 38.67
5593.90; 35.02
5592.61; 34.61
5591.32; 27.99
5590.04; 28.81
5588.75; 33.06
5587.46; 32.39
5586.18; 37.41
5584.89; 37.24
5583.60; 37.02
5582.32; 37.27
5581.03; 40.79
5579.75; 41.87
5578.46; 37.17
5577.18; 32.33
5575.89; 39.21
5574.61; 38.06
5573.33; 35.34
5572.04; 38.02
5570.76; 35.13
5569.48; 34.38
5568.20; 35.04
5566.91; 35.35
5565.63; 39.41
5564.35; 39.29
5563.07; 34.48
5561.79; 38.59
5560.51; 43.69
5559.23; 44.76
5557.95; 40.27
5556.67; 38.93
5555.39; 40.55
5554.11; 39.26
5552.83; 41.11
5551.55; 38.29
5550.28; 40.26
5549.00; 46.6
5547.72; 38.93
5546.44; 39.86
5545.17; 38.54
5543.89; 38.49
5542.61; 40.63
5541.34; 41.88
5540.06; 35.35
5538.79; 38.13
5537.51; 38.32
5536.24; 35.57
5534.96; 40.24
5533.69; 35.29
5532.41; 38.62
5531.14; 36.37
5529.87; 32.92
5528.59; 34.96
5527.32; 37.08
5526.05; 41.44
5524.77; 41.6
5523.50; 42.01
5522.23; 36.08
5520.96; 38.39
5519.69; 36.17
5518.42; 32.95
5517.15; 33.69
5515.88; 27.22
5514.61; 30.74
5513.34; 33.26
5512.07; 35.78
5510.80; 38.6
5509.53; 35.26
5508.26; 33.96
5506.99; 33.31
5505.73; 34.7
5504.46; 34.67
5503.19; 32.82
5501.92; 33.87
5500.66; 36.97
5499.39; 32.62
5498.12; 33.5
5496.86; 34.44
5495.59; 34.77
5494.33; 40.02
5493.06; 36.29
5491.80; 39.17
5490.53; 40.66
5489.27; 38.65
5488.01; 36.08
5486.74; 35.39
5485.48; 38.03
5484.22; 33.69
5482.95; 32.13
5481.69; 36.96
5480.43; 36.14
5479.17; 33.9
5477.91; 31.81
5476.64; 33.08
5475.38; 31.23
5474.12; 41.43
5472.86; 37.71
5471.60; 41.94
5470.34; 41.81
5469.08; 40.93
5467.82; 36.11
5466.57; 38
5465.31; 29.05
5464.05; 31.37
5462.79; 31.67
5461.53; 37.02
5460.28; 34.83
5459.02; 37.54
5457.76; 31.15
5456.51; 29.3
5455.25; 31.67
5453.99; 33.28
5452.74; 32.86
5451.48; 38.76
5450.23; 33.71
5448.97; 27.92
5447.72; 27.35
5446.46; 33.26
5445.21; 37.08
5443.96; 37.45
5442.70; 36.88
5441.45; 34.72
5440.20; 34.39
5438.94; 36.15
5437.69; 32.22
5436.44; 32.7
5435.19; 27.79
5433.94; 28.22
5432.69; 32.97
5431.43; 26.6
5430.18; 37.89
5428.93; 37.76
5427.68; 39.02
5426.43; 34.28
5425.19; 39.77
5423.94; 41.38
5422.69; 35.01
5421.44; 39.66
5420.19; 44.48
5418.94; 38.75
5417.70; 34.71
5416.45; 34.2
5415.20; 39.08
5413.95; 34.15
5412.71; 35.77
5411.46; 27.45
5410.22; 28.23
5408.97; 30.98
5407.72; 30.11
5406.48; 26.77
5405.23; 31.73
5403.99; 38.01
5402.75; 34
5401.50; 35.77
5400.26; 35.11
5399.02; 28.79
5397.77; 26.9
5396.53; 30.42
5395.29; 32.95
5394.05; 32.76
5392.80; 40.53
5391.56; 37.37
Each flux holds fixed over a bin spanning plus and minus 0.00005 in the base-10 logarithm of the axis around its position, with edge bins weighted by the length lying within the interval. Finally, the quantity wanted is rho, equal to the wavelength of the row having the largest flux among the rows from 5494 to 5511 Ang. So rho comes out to 5494.33 Ang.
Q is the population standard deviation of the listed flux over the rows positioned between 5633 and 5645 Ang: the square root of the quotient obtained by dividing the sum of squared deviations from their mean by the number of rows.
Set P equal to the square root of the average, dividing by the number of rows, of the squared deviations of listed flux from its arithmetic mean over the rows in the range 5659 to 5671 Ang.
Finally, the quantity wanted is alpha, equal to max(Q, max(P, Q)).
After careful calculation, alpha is 3.1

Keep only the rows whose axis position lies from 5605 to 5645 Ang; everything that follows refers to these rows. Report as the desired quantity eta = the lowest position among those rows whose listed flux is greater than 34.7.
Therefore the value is 5605.50 Ang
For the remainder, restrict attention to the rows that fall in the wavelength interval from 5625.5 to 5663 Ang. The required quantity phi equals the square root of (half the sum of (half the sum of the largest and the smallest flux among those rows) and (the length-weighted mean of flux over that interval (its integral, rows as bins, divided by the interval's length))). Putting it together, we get 6.37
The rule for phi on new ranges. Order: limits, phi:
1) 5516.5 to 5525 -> 6.11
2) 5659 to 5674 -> 6.37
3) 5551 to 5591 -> 6.09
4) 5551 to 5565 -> 6.31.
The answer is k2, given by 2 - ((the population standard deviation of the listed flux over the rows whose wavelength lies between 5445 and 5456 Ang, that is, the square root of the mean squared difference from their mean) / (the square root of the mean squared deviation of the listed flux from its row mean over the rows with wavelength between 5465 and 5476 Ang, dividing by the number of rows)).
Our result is 1.2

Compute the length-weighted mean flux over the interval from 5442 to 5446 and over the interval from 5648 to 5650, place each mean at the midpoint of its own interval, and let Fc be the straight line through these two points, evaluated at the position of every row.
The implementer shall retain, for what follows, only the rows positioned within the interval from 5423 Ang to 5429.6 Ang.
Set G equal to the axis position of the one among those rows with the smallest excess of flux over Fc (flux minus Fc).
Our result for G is 5426.43 Ang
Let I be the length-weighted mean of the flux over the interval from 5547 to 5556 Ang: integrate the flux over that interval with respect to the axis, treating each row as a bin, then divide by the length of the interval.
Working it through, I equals 40.7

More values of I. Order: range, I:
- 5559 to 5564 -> 40.0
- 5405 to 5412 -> 29.1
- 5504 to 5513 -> 35.1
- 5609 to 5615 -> 41.1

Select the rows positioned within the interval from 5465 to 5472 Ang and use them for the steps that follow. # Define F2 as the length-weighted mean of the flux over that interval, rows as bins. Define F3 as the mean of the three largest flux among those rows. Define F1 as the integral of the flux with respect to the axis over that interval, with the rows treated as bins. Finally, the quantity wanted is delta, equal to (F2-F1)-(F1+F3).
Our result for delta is -539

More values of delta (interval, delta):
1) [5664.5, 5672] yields -606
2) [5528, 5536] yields -583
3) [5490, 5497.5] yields -565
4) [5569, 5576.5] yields -553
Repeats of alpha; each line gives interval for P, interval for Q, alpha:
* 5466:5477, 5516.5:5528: 3.7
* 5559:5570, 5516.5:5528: 3.7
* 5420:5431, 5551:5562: 2.9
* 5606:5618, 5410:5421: 5.0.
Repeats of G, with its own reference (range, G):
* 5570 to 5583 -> 5577.18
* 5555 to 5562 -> 5561.79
